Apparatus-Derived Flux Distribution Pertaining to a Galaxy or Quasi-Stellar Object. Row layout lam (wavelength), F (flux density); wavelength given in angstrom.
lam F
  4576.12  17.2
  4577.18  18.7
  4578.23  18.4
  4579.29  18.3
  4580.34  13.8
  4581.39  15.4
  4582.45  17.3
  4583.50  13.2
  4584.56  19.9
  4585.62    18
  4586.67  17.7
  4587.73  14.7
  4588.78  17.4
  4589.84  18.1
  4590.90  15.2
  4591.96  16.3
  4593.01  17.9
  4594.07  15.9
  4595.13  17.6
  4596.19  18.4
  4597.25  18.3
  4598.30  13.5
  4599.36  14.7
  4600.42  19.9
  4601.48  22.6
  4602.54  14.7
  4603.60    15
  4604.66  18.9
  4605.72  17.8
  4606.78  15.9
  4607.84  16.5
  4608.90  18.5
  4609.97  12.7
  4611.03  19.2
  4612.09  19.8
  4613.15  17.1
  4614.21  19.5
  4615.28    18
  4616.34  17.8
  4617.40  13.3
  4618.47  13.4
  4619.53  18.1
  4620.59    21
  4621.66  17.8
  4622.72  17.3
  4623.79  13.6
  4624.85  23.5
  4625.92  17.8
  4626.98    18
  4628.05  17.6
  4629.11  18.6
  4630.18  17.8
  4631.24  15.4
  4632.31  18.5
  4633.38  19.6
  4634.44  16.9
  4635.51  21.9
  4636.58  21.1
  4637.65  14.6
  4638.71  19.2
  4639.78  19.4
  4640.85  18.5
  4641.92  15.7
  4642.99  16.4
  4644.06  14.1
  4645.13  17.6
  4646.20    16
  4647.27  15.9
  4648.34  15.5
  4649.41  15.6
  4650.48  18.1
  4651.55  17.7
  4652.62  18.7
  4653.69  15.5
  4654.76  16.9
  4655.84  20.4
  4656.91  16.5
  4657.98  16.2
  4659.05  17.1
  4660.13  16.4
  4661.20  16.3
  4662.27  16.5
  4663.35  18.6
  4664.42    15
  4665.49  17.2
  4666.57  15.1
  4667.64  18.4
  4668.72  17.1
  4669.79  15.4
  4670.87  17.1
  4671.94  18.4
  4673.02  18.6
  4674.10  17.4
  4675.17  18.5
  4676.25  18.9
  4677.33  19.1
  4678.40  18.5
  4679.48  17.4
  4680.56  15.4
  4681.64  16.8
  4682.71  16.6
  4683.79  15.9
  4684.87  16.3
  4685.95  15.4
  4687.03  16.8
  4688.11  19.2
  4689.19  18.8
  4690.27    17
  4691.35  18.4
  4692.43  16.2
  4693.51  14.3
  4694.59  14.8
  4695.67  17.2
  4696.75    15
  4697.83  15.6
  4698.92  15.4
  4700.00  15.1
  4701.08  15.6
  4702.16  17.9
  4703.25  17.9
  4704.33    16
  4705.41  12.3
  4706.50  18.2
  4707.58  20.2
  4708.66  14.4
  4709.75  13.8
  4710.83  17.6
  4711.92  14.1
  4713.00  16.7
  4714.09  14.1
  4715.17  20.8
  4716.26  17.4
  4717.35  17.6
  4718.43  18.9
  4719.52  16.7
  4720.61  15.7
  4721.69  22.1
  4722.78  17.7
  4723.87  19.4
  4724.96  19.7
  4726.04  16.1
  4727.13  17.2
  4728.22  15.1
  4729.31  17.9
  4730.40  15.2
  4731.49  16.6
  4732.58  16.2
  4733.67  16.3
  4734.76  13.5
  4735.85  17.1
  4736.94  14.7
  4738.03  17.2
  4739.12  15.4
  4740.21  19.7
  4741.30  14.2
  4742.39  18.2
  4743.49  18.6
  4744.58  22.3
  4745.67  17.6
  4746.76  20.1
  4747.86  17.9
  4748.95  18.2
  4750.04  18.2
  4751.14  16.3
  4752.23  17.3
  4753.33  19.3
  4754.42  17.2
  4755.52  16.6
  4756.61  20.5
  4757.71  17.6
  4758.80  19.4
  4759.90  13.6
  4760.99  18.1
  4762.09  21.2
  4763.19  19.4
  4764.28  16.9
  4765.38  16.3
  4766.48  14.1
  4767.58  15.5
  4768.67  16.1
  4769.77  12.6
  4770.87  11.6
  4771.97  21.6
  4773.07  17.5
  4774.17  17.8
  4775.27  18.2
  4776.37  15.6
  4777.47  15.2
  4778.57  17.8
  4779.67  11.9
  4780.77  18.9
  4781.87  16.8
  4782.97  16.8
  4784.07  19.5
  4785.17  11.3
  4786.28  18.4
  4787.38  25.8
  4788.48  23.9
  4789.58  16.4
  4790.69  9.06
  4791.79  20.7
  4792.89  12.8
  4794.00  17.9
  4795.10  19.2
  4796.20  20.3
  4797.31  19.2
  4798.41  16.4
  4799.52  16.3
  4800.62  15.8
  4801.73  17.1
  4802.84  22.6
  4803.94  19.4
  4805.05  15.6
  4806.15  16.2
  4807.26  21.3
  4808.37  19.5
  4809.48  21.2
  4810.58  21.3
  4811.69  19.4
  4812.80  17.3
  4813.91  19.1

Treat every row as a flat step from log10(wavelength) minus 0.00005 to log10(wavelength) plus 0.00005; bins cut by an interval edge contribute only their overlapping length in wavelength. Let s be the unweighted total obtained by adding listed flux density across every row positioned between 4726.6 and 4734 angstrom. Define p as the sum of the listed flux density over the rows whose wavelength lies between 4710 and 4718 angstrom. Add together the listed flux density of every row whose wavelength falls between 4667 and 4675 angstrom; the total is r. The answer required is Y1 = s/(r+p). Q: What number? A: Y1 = 0.476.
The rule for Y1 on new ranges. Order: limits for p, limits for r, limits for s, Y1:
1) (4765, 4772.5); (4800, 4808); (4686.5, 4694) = 0.512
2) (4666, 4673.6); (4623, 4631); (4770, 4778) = 0.476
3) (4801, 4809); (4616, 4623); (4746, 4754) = 0.508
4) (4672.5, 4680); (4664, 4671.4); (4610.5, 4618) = 0.512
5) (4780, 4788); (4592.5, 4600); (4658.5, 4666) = 0.480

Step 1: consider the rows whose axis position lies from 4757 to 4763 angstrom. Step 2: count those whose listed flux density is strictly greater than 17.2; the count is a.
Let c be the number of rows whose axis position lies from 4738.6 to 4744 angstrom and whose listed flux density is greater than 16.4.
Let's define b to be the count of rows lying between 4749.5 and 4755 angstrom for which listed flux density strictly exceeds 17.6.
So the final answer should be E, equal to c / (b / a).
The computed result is 6.0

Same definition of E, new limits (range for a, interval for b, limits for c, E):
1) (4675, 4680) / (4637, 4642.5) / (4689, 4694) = 5.0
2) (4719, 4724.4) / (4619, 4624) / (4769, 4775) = 3.0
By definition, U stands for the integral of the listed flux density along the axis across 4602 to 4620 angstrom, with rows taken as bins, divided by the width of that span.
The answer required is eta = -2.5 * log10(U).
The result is -3.07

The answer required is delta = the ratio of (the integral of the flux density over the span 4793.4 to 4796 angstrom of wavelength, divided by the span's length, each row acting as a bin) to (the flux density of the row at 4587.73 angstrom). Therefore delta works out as 1.3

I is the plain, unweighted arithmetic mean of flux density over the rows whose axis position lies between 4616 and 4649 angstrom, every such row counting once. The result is 17.5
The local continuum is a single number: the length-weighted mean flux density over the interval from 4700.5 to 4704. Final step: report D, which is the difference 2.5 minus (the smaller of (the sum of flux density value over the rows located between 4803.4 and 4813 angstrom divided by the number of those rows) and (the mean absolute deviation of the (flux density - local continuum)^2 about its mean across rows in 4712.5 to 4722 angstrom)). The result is -4.2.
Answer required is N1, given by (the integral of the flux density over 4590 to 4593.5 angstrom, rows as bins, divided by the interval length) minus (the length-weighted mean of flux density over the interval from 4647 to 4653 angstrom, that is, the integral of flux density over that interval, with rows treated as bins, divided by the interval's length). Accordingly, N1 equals -0.3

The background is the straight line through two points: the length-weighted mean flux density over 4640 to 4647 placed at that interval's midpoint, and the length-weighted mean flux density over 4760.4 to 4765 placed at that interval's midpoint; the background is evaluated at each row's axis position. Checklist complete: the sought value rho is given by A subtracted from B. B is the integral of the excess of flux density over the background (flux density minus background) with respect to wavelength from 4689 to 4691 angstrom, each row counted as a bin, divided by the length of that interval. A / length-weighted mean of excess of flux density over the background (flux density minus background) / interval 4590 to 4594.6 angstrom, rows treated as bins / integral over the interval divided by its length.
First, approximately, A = 1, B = 0.4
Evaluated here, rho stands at -0.5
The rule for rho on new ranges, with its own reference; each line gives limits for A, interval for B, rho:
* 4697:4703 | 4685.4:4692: 1.8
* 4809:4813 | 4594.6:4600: 0.7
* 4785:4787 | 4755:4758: 2.4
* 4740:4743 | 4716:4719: 1.3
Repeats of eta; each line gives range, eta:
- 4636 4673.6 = -3.08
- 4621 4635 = -3.13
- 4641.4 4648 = -3.01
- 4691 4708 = -3.02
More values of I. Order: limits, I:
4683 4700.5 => 16.3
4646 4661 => 16.9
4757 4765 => 18.0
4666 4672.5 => 16.9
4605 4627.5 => 17.5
